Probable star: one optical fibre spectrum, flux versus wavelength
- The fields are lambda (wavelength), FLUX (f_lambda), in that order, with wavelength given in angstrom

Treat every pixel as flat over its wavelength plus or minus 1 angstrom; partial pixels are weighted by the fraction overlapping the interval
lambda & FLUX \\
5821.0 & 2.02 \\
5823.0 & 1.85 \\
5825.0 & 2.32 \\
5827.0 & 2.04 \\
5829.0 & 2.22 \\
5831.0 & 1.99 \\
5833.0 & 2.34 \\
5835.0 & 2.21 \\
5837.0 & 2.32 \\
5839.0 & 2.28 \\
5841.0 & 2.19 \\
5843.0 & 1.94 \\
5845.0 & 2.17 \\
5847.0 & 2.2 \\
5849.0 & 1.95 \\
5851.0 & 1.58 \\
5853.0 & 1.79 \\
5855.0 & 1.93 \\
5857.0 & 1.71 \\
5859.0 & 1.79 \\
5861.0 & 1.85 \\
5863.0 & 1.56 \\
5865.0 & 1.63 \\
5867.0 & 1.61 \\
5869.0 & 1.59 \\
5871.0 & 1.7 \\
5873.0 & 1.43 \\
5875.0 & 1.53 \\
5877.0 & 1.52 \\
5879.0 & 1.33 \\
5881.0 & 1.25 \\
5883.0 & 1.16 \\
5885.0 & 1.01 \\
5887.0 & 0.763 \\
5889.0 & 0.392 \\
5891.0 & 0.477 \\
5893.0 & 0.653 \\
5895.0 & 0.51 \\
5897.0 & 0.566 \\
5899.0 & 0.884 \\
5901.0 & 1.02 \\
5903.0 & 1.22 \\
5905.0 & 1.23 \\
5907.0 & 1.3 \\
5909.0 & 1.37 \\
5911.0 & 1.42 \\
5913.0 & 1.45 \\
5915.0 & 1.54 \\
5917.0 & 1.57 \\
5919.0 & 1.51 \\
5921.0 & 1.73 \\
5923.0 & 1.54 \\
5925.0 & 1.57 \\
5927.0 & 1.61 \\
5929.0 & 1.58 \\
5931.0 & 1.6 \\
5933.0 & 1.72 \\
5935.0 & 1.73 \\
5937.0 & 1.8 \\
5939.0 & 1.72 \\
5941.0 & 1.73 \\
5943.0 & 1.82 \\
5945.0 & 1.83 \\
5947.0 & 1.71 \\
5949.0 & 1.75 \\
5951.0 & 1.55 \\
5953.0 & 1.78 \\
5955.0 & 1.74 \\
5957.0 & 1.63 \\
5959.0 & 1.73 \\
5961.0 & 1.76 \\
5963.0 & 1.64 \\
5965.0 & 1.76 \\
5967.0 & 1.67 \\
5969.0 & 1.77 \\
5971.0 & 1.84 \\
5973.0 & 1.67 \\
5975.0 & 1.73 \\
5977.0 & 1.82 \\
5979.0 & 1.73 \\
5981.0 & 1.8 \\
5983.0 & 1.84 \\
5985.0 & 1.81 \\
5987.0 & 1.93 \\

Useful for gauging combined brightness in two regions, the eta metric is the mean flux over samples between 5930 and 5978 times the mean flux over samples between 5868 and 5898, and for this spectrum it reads 1.8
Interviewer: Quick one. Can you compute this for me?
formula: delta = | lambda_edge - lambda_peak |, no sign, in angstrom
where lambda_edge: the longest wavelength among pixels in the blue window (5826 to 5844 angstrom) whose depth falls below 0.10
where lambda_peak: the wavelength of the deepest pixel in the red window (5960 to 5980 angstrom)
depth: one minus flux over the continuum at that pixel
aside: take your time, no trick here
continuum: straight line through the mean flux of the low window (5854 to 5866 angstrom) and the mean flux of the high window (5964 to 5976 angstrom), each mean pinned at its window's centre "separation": 120 angstrom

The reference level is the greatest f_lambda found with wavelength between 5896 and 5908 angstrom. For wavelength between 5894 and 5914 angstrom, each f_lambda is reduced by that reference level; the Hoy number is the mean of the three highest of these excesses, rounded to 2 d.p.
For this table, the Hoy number 0.11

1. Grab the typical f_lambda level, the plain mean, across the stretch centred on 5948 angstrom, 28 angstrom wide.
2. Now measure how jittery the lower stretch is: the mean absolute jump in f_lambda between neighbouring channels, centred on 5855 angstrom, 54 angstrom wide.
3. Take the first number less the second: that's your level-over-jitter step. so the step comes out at 1.58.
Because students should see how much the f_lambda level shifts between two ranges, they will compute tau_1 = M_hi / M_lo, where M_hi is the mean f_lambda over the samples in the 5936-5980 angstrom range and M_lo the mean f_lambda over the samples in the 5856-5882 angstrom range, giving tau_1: 1.10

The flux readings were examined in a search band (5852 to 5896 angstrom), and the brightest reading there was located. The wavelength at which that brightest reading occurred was 5855.0 angstrom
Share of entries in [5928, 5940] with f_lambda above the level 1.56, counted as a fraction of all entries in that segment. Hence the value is 1.0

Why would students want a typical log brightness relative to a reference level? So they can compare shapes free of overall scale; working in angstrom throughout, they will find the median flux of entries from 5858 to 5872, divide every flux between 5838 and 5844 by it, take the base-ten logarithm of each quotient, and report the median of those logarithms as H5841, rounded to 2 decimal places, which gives 0.13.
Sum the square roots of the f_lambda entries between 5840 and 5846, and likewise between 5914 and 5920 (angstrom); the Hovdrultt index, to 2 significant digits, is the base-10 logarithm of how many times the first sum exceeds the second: 0.067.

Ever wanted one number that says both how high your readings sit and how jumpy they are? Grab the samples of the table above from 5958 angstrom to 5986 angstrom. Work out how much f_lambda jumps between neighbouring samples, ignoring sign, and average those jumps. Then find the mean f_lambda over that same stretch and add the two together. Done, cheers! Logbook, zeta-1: 1.84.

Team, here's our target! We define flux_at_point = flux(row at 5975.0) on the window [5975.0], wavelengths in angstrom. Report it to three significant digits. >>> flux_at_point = 1.73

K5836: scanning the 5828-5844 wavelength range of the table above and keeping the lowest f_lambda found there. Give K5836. 1.94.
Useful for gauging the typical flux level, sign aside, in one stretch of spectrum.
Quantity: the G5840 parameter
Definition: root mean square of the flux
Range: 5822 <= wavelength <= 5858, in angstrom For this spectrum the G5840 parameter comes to 2.07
